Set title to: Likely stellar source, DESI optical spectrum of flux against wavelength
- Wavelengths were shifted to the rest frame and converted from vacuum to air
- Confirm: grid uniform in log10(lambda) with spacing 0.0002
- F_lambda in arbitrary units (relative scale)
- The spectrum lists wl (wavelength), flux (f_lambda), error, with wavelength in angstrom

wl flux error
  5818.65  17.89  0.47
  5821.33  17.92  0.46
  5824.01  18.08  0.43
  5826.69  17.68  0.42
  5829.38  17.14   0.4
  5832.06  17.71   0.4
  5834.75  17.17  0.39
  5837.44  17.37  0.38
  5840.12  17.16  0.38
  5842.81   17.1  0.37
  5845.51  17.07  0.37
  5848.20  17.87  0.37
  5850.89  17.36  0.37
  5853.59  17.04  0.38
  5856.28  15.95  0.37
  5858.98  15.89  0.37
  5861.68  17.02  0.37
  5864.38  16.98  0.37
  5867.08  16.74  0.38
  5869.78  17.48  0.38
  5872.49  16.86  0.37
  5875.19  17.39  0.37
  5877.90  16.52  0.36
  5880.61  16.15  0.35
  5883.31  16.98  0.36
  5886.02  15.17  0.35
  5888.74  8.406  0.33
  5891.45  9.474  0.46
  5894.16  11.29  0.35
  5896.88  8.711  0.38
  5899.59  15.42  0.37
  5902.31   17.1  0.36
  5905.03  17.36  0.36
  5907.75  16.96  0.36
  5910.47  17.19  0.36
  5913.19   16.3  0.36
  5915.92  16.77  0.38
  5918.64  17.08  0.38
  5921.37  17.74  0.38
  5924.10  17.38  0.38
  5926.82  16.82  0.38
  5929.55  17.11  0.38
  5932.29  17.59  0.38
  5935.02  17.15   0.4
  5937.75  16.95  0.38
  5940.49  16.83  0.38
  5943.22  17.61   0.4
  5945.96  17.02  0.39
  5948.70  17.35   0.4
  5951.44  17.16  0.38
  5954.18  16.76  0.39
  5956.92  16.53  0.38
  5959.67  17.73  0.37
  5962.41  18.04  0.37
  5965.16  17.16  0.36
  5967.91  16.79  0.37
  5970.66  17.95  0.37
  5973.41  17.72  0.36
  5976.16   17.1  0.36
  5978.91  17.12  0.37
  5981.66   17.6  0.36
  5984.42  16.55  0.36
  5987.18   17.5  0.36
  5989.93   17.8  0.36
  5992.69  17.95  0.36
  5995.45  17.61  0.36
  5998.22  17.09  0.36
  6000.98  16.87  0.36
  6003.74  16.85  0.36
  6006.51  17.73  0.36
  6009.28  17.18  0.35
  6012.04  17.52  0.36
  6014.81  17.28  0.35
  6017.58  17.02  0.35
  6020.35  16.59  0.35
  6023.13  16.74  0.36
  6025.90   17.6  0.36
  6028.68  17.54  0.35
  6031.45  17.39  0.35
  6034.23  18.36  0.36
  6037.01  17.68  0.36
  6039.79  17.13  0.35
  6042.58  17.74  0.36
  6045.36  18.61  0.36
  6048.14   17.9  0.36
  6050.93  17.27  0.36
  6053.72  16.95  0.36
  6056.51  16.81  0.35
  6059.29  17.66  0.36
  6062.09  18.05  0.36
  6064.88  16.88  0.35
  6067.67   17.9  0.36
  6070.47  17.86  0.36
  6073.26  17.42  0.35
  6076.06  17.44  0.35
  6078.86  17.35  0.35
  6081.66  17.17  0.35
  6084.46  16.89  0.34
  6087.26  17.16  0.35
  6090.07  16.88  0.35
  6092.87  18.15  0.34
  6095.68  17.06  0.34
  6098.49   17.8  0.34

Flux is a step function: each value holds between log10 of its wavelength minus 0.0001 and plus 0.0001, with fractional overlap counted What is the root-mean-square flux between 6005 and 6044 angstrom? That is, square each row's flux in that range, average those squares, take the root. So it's 17.40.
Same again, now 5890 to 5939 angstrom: 16.04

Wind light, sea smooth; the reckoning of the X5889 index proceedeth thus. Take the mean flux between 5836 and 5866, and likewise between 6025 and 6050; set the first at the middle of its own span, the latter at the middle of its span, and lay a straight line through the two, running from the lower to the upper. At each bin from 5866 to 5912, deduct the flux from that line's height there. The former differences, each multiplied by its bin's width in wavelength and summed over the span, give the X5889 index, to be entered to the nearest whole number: 98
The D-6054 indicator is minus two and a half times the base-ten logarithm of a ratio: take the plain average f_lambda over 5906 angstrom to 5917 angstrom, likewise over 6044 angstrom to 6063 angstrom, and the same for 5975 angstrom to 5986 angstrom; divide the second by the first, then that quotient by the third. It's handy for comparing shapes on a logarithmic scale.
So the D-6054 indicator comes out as 3.03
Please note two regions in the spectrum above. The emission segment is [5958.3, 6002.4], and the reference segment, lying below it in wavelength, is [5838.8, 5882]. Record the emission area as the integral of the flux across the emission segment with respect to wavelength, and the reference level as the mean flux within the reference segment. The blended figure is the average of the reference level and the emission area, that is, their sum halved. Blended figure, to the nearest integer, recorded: 392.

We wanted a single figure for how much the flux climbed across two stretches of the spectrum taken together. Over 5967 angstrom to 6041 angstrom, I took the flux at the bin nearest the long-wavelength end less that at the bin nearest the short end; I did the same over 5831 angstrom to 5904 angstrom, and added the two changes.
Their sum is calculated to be 0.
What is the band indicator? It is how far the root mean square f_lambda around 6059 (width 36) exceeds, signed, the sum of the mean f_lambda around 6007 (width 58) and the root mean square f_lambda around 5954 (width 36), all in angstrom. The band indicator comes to -17.0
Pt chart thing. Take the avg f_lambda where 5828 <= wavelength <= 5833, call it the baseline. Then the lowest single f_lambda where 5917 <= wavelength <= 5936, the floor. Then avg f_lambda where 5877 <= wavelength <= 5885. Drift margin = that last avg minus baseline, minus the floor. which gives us -17.7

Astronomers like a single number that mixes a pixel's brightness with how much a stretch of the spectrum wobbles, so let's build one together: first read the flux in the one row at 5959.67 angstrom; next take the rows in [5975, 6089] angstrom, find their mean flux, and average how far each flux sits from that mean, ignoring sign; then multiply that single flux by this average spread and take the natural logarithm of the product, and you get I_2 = 1.90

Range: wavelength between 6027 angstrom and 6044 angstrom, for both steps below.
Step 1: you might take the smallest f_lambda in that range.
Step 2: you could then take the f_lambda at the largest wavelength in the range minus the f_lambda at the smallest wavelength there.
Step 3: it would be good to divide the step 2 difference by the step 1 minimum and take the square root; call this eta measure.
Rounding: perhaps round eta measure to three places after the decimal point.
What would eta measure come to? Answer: 0.108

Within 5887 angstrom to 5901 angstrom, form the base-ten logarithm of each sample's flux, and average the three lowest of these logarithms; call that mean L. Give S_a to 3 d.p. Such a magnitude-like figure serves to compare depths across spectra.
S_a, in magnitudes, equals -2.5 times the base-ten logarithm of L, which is 0.059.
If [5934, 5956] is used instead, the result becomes -0.222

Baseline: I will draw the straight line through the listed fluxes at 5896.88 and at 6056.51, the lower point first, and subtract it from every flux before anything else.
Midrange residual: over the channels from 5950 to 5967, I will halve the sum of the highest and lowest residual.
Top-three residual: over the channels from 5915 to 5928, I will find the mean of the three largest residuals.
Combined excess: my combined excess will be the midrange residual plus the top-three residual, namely 13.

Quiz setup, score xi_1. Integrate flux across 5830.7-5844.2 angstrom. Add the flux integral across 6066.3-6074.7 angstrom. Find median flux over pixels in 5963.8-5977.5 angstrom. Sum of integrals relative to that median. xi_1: 22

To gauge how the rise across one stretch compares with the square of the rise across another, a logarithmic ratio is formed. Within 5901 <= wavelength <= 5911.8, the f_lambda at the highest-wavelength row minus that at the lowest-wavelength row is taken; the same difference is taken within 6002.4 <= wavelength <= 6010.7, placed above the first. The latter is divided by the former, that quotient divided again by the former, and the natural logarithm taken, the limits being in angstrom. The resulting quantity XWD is 3.7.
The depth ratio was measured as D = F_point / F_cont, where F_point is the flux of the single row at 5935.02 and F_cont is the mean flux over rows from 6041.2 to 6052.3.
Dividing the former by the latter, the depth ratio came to 0.96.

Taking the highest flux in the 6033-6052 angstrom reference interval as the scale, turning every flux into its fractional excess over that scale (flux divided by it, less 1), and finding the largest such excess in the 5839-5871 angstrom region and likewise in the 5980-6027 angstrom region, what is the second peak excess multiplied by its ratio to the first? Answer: -0.032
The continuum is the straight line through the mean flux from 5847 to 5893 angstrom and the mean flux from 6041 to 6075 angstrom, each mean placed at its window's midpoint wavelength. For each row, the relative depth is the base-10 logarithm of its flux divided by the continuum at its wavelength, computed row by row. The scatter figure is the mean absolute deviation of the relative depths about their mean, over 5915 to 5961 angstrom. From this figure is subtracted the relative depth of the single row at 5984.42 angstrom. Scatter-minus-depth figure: 0.017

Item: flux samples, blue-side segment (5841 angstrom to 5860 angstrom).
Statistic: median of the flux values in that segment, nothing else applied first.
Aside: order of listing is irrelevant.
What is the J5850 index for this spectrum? 17.1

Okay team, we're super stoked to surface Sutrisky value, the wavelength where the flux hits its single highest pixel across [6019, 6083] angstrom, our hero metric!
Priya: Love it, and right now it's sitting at 6045.36 angstrom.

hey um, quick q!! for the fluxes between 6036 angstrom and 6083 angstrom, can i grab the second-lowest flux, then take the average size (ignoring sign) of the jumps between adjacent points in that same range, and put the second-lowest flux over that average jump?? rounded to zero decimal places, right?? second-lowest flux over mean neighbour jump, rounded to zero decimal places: 34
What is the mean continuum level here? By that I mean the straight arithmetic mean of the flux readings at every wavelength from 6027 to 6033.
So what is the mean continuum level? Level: 17.5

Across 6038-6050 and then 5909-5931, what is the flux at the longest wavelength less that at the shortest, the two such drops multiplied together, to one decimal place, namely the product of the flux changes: -0.1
